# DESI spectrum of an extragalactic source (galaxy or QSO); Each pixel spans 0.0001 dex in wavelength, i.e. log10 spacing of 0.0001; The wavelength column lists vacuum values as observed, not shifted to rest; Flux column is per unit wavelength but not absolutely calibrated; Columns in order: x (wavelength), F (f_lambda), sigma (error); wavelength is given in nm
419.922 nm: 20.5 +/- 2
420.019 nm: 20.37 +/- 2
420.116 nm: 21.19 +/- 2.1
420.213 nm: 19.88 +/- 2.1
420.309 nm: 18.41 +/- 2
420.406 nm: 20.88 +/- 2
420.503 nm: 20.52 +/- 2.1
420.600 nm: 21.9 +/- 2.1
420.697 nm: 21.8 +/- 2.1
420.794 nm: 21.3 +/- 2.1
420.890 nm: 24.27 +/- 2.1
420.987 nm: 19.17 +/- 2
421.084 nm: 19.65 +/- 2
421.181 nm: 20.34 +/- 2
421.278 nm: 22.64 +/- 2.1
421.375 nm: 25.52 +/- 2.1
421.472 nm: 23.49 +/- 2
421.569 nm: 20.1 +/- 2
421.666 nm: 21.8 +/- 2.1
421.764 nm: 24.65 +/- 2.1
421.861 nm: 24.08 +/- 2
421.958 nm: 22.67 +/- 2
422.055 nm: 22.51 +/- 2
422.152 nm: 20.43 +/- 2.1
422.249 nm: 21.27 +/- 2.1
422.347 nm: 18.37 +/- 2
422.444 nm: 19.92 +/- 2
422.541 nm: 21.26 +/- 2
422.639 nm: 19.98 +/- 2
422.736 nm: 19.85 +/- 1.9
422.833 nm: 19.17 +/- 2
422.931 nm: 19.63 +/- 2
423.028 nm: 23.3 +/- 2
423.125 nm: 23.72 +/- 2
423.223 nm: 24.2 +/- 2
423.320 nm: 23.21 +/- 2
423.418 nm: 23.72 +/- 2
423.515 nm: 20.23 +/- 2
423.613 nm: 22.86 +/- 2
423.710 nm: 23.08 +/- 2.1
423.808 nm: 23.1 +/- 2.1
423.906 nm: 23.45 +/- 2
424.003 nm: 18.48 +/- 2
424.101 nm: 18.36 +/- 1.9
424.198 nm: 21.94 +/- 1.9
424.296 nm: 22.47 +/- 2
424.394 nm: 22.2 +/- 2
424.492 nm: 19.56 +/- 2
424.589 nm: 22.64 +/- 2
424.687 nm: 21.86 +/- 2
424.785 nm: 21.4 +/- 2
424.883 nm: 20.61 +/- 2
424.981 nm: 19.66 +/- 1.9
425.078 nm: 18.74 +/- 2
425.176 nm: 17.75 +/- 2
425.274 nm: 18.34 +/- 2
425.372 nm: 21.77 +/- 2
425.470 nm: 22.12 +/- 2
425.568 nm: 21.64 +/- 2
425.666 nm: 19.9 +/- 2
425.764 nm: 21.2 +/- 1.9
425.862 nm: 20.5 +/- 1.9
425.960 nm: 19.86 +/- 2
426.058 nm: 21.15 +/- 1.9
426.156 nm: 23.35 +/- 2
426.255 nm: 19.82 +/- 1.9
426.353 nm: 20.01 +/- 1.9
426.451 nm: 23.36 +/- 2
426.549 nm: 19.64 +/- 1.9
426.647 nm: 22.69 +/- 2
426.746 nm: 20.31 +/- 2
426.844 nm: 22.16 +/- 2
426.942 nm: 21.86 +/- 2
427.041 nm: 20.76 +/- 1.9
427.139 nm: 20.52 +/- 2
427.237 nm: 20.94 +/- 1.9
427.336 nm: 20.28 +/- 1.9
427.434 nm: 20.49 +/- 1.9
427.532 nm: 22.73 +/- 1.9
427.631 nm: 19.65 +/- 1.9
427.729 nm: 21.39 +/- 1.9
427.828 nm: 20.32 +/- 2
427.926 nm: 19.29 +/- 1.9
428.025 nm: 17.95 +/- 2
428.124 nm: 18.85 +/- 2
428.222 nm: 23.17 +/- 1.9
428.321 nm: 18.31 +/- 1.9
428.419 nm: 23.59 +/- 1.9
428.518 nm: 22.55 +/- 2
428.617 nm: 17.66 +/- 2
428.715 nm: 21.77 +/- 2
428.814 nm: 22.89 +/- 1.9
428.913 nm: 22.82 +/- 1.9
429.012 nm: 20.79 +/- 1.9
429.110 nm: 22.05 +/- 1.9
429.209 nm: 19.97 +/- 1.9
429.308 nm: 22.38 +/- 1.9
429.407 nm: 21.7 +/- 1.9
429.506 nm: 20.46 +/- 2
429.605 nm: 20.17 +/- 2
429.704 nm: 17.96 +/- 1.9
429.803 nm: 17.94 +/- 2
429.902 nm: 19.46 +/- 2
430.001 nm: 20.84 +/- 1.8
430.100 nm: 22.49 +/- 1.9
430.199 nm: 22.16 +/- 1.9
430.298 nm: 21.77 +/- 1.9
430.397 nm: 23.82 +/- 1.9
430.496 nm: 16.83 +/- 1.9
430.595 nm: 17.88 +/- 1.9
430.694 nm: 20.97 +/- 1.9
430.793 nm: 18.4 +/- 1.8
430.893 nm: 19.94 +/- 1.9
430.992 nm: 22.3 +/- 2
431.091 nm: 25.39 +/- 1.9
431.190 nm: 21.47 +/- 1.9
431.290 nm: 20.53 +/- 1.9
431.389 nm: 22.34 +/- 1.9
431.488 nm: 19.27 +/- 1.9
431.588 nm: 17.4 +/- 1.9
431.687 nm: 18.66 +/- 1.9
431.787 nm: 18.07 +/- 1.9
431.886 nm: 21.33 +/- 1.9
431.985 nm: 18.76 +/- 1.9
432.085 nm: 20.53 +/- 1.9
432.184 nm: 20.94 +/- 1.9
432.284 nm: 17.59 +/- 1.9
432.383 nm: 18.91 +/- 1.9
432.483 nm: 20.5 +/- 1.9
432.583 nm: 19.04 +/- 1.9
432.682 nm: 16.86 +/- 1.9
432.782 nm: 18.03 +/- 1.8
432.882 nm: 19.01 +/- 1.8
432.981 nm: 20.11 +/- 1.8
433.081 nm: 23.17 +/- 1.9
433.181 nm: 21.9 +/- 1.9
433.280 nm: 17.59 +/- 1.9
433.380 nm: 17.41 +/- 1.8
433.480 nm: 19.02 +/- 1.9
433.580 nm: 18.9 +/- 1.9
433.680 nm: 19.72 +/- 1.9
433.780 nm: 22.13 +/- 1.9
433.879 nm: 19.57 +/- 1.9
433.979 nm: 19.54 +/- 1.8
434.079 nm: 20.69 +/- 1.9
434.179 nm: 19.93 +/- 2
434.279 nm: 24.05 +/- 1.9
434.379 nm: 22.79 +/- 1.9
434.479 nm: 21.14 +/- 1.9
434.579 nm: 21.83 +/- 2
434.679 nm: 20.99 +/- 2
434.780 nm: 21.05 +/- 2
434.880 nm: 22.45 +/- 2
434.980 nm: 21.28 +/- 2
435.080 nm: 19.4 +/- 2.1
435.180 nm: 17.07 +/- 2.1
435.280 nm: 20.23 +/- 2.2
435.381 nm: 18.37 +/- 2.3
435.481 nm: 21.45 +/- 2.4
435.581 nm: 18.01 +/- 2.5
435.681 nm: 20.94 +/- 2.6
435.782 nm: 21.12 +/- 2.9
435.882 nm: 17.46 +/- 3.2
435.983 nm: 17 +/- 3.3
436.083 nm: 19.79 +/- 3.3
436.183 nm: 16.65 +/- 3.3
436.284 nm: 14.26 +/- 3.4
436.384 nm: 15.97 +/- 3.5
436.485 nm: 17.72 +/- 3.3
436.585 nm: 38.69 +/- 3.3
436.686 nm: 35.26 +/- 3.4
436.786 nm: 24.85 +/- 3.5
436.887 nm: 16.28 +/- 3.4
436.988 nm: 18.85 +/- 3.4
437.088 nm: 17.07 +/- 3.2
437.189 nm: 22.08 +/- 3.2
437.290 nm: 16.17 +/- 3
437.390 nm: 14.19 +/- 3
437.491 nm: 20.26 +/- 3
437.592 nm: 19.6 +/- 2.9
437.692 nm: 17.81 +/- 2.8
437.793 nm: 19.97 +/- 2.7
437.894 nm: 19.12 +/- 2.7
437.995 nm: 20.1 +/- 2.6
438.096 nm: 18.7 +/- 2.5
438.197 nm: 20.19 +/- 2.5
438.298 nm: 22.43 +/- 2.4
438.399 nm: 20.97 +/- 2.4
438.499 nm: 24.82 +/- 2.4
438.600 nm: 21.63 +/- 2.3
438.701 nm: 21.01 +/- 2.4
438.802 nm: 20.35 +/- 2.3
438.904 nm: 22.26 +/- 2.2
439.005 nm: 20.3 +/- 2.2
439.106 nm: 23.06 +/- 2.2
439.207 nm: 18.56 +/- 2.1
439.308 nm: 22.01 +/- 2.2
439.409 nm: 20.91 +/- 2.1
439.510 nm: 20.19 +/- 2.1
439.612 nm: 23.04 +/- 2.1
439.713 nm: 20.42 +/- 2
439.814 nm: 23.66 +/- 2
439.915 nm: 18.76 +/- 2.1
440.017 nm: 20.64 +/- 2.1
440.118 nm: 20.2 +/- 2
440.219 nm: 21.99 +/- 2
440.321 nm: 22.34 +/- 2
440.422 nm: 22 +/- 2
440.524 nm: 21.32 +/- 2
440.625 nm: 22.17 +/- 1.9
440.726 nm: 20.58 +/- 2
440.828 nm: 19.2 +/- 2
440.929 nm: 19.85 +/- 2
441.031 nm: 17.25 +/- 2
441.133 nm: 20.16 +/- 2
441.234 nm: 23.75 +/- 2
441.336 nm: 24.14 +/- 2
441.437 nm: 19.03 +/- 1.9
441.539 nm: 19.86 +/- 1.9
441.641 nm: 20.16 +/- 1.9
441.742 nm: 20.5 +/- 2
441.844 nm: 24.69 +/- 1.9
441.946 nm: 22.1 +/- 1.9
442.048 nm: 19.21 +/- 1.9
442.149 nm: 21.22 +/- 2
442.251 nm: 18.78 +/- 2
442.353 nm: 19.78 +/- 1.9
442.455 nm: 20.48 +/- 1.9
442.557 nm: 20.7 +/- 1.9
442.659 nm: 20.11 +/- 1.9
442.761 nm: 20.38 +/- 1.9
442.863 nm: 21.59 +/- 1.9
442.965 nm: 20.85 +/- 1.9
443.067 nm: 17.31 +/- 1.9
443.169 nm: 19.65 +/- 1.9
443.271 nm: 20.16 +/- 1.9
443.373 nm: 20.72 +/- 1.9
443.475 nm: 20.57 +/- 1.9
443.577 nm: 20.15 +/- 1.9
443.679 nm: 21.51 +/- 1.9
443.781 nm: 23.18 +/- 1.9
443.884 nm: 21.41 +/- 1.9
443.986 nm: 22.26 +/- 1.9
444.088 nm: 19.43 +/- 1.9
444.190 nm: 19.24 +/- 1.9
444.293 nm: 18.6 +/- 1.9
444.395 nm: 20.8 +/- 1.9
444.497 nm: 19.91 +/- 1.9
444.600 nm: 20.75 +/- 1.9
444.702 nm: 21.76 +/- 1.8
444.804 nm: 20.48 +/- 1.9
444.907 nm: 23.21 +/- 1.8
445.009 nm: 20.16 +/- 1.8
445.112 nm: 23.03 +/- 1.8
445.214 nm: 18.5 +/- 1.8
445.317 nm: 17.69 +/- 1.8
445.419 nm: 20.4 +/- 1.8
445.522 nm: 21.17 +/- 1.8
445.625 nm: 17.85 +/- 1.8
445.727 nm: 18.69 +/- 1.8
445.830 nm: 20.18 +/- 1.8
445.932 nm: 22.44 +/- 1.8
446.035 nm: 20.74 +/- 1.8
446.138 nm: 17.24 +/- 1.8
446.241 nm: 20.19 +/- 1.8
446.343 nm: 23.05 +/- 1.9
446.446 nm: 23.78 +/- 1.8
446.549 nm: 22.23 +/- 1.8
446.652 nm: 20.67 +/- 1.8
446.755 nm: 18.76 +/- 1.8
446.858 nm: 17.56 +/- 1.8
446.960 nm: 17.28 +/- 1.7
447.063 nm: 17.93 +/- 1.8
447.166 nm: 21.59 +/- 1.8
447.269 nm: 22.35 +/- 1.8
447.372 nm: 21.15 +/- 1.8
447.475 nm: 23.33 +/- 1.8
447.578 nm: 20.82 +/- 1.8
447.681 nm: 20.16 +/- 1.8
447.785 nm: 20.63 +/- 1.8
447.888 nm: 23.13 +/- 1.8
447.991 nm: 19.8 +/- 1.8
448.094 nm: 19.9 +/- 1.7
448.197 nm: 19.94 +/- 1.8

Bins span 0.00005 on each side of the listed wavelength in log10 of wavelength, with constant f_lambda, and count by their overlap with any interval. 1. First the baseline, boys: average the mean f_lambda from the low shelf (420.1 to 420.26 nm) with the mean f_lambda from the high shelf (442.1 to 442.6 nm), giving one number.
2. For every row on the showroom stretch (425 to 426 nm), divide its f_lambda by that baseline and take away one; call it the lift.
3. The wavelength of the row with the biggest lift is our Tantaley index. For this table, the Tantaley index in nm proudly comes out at 425.470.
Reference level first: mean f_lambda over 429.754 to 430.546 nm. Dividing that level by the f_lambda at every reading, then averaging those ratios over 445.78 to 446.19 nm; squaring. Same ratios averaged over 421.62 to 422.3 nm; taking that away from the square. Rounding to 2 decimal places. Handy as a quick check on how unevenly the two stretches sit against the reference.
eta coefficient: 0.15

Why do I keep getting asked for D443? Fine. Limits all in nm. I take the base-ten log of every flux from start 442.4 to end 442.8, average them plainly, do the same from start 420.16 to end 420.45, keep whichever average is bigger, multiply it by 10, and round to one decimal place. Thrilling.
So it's 13.1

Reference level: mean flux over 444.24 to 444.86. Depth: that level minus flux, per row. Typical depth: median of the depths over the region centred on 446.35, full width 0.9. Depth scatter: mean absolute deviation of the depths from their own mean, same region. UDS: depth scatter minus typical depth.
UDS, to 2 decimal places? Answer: 2.01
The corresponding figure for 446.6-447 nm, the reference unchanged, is -1.08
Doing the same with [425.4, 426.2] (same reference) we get 1.66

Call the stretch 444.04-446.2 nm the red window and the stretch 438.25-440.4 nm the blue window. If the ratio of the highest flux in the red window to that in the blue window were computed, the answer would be 0.94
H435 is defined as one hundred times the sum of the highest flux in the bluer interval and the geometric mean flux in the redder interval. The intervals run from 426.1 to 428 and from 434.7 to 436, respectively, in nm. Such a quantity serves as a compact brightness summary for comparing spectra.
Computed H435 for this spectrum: 4295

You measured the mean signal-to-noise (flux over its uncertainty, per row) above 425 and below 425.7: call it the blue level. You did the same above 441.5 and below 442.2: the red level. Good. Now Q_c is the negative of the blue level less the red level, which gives 0.9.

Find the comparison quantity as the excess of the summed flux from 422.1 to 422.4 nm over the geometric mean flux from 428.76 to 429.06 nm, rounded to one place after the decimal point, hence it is 37.9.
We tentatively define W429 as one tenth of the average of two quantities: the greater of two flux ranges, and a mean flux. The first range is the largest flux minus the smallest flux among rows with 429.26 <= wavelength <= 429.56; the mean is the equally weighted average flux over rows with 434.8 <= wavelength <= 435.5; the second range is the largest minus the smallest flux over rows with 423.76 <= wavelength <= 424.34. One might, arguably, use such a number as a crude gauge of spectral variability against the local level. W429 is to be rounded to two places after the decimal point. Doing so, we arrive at 1.26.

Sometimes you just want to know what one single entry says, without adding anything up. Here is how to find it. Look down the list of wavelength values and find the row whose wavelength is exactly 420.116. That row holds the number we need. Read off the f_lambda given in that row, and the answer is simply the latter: 21.19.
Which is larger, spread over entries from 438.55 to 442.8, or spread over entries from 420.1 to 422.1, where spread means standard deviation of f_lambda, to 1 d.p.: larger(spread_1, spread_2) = 1.9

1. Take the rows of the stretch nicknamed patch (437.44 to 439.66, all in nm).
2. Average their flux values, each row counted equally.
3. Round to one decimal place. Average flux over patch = 20.8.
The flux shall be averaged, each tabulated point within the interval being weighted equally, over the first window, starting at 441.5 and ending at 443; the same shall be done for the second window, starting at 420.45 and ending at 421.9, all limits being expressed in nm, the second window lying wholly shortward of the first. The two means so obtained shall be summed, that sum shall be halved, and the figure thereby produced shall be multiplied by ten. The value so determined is 214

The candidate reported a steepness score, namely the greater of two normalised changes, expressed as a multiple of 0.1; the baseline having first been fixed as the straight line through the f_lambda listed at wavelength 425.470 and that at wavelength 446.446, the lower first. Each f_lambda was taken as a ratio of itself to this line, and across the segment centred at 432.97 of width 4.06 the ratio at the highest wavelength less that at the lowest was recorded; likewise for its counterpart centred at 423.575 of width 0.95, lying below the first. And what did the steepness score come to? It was -0.58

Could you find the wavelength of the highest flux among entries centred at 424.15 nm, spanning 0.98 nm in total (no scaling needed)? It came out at 423.906 nm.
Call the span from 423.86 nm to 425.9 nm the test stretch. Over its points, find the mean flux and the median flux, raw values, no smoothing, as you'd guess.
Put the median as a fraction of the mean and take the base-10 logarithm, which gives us 0.010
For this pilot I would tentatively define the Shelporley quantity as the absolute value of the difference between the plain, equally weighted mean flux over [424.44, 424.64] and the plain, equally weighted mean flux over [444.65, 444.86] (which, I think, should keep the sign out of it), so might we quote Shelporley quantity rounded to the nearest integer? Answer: 0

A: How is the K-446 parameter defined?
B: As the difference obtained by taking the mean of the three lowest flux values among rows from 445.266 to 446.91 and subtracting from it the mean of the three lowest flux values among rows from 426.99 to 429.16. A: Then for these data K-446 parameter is -0.48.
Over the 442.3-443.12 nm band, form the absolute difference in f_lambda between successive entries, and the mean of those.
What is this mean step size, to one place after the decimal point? 1.0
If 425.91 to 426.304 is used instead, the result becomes 2.3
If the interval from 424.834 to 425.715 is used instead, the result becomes 1.2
